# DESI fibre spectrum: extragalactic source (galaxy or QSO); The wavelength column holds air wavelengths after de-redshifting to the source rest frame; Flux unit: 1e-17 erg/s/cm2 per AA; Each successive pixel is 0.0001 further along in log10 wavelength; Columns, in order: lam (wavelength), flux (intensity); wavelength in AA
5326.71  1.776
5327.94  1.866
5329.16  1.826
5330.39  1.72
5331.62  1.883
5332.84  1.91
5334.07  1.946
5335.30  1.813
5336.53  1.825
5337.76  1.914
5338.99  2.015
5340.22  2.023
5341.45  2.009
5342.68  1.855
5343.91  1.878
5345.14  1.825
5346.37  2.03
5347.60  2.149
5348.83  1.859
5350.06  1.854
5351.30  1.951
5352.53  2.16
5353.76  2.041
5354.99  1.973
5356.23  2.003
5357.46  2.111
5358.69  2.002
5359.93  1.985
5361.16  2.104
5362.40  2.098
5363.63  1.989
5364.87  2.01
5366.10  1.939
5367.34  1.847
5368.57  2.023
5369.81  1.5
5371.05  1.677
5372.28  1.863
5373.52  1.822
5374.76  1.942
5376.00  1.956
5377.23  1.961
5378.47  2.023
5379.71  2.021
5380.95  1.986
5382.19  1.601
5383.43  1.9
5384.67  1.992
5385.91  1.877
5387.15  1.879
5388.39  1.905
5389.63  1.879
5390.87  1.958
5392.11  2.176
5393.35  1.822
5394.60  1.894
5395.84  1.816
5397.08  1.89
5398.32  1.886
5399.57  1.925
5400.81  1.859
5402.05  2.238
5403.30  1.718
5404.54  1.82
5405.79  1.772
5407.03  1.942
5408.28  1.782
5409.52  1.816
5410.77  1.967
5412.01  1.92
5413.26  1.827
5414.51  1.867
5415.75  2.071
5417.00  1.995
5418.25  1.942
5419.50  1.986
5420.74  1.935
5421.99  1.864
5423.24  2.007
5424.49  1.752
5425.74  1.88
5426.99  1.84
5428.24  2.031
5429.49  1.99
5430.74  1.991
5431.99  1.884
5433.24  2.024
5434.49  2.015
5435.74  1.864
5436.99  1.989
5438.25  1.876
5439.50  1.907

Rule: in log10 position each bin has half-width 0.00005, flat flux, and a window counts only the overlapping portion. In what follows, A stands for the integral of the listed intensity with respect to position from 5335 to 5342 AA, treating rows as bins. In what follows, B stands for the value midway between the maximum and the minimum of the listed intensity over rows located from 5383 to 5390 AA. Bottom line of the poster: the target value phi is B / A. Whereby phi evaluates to 0.143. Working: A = 13.6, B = 1.93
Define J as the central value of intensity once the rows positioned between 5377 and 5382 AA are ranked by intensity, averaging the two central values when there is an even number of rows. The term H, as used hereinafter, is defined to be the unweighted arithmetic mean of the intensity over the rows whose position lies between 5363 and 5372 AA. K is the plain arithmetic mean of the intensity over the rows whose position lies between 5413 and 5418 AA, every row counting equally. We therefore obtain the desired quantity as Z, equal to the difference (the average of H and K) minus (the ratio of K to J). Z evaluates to 0.929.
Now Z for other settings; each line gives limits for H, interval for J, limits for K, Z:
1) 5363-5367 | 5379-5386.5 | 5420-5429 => 0.962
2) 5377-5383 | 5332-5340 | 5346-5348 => 0.911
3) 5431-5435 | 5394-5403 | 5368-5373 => 0.936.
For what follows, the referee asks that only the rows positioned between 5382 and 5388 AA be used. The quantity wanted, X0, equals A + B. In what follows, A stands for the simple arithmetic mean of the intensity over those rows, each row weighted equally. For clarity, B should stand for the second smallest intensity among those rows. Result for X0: 3.73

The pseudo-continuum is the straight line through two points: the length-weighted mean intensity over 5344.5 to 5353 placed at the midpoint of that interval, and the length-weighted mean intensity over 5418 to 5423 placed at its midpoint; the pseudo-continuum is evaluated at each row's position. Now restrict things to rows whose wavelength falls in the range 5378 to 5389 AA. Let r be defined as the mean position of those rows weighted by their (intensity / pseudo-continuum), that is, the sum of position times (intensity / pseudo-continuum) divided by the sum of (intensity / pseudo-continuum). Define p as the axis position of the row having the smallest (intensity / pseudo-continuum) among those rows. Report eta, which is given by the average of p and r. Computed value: 5382.8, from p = 5382.19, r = 5383.4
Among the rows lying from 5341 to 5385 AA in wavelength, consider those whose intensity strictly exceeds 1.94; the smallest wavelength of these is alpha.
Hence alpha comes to 5341.45 AA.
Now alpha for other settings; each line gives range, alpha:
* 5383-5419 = 5384.67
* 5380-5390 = 5380.95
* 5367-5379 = 5368.57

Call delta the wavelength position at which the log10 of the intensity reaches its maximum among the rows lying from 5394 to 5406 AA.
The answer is 5402.05 AA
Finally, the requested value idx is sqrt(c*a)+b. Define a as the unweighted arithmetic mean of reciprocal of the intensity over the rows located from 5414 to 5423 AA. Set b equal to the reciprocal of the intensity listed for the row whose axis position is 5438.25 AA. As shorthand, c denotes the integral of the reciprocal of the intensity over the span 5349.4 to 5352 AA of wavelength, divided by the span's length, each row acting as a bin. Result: 1.05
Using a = 0.513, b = 0.533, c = 0.523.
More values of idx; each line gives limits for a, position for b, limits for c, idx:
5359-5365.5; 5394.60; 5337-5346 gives 1.03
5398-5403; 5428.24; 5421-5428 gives 1.01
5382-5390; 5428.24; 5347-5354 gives 1.01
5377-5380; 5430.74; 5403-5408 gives 1.03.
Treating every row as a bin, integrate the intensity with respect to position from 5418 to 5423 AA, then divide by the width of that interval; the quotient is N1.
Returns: 1.94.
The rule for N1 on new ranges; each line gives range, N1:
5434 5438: 1.94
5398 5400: 1.90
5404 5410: 1.83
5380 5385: 1.87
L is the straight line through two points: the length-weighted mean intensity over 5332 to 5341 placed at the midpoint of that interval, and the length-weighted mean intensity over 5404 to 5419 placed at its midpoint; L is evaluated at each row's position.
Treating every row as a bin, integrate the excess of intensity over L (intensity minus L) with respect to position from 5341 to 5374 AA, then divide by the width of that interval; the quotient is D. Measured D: 0.03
